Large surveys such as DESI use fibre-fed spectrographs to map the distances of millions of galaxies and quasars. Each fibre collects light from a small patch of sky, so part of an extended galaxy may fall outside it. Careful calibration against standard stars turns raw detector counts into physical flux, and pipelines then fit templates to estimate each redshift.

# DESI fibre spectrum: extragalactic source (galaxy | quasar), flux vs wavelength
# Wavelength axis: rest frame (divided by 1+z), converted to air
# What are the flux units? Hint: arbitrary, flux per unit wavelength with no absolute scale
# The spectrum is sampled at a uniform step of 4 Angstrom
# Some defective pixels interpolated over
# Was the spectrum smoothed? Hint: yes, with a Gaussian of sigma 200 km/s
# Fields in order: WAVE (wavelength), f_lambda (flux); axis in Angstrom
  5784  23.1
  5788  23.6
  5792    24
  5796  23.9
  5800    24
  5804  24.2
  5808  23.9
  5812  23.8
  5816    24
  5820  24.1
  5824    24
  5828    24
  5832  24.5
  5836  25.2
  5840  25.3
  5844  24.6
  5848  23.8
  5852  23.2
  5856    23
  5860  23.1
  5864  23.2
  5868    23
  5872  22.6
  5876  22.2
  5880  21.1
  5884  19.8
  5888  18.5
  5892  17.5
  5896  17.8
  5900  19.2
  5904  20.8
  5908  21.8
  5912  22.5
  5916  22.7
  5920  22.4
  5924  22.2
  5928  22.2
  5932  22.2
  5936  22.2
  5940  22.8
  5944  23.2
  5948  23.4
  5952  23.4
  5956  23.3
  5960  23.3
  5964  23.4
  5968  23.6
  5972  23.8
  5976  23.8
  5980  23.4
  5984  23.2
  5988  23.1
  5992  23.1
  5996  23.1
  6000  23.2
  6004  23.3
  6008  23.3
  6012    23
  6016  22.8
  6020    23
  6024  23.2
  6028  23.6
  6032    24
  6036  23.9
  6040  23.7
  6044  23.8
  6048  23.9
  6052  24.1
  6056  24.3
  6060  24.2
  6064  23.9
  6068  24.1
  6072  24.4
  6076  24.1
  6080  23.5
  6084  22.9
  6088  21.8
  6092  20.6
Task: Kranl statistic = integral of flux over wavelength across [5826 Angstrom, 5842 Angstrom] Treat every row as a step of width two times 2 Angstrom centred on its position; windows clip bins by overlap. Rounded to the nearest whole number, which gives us 396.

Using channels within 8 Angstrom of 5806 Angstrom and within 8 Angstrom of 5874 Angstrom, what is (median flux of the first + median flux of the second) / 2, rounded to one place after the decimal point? 23.2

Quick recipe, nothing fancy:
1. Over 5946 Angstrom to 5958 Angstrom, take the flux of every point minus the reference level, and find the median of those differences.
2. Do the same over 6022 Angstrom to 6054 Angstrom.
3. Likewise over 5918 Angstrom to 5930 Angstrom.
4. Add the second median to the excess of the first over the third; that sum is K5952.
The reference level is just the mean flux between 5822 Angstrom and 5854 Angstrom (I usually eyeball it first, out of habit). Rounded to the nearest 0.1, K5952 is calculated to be 0.7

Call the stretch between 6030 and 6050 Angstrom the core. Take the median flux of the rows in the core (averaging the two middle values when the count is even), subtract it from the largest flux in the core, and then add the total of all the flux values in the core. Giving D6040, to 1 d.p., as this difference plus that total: 119.4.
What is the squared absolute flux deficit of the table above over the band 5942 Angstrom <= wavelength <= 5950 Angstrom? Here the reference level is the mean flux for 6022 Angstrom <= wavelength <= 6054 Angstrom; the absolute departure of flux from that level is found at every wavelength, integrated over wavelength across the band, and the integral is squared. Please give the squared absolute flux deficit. 14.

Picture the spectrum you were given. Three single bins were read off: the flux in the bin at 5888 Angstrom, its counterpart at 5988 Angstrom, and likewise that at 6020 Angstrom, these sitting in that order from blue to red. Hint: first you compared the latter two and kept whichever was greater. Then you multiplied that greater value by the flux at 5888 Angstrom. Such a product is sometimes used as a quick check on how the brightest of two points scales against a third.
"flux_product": 427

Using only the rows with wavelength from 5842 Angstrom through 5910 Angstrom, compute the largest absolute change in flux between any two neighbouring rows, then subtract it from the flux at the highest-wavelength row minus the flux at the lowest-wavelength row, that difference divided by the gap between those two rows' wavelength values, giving -1.6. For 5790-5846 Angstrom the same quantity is -0.7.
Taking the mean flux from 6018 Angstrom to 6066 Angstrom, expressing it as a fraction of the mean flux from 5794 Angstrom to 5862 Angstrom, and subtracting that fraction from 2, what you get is 1.01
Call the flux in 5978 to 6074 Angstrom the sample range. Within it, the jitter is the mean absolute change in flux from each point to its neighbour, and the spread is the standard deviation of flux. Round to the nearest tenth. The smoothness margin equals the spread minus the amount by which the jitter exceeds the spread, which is 0.8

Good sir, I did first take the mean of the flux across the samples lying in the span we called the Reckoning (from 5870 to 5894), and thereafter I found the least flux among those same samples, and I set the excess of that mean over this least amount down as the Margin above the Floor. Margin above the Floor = 2.8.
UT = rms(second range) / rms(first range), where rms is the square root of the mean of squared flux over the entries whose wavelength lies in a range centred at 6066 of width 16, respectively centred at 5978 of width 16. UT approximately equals 1.03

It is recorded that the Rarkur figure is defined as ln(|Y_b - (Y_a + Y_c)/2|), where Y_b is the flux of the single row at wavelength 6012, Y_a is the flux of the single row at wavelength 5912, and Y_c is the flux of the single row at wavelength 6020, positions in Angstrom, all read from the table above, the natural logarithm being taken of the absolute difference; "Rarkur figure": -1.39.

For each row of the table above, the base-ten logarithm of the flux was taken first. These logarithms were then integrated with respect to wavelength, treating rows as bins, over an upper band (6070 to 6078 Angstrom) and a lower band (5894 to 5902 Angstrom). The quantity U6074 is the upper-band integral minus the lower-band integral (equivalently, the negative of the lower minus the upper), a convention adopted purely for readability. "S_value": 0.94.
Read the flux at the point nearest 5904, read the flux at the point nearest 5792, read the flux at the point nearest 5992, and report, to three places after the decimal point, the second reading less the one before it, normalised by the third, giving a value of 0.139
